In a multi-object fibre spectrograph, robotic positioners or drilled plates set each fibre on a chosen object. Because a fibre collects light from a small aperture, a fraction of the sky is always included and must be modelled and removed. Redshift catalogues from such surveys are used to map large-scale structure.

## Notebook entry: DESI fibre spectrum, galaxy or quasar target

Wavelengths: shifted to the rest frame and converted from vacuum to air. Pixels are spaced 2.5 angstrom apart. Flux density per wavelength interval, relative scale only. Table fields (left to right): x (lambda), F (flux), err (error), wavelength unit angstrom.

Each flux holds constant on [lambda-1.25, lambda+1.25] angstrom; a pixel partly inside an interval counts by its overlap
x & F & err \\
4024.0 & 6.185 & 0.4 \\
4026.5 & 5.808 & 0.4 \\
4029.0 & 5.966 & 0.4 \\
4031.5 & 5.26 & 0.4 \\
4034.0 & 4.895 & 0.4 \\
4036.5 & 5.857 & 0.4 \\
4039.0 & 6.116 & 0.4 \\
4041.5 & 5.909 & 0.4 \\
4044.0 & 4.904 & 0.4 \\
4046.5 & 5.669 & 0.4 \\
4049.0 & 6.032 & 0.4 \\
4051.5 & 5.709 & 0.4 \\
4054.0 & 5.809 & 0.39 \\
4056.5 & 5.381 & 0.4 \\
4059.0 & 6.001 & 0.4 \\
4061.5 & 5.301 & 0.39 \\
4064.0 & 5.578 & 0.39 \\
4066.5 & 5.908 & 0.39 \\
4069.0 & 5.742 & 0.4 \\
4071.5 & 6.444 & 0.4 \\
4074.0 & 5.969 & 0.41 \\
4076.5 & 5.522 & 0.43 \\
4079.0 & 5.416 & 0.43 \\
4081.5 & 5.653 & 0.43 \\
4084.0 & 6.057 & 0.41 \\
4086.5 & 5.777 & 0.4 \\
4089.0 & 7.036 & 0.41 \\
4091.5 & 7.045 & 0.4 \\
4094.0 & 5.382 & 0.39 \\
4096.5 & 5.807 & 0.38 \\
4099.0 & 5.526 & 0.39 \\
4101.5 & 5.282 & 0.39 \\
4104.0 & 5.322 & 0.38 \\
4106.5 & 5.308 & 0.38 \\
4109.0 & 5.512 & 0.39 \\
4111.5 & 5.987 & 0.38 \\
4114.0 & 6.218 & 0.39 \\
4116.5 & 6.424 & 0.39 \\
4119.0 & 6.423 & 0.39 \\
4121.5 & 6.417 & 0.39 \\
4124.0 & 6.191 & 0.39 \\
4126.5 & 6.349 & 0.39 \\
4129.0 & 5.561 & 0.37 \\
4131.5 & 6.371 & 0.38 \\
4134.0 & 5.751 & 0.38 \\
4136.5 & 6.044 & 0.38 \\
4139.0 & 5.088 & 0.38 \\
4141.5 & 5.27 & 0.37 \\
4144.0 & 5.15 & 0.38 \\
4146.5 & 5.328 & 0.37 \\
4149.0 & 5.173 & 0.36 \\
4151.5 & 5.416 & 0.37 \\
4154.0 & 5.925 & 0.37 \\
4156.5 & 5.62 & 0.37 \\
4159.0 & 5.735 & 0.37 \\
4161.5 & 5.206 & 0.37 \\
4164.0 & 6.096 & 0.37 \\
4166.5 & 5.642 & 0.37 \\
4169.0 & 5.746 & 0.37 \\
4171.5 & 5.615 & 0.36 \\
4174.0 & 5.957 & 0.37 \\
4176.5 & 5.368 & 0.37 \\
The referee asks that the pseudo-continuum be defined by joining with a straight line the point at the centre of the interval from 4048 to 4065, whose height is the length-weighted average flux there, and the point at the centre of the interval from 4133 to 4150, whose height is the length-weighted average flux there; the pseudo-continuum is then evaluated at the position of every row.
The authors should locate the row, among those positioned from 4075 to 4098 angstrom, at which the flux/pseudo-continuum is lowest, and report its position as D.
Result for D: 4079.0 angstrom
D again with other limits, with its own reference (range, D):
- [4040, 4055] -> 4044.0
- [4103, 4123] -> 4106.5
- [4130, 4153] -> 4139.0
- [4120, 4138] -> 4129.0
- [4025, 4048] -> 4034.0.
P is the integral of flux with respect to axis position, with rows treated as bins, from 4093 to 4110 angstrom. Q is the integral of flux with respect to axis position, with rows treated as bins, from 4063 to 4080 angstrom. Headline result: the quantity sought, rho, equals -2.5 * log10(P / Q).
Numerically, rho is 0.07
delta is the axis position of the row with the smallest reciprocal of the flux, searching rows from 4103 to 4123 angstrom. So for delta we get 4116.5 angstrom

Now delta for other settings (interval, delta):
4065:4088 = 4071.5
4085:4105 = 4091.5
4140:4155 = 4154.0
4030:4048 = 4039.0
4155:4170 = 4164.0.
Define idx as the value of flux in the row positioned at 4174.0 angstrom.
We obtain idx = 5.957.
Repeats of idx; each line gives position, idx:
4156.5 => 5.62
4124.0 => 6.191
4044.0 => 4.904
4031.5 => 5.26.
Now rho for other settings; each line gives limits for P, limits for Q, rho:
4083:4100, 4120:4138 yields 0.06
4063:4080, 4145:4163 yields 0.00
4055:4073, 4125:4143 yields 0.00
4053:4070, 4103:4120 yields 0.04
